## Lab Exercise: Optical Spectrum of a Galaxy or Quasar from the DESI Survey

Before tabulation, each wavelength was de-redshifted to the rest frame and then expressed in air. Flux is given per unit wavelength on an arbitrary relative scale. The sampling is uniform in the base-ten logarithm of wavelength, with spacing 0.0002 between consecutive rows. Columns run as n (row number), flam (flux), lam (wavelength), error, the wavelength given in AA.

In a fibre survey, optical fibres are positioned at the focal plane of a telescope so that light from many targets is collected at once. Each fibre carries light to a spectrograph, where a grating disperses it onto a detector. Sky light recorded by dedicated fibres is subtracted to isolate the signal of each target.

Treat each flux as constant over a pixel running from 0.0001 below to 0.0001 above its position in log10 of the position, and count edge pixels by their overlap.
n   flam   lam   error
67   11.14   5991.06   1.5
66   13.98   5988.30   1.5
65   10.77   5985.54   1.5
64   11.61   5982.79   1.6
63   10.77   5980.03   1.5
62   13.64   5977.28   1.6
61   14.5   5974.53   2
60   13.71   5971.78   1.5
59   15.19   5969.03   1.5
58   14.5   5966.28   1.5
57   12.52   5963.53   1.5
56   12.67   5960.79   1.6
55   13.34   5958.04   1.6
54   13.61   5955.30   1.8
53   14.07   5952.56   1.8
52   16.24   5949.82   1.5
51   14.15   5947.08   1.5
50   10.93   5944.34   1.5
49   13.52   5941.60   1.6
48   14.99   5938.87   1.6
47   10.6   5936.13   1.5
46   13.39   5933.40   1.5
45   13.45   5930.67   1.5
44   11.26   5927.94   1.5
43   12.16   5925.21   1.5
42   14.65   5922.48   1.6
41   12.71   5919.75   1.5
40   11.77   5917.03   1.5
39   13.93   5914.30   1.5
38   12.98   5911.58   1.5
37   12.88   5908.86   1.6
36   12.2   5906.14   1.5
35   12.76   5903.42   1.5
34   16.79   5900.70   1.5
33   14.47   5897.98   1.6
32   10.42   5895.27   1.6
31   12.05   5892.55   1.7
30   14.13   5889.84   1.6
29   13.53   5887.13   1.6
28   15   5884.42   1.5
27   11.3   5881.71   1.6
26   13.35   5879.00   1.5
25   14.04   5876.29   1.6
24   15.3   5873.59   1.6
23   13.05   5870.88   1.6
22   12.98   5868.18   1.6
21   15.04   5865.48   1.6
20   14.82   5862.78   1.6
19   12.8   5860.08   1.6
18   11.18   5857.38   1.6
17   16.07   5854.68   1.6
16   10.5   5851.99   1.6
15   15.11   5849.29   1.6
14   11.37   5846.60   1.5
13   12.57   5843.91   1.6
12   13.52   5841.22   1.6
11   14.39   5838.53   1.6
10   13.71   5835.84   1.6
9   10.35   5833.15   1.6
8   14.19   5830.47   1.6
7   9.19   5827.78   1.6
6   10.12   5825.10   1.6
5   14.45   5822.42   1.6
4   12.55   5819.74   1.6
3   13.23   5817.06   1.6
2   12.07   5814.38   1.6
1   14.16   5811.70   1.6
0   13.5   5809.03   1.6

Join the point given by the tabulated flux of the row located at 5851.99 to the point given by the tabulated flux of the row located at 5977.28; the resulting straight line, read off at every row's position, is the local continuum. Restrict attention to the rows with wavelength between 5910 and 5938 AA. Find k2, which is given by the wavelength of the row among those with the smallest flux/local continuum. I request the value 5936.13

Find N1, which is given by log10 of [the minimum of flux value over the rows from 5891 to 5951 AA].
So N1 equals 1.02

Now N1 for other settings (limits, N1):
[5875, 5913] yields 1.02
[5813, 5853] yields 0.96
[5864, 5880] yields 1.11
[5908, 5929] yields 1.05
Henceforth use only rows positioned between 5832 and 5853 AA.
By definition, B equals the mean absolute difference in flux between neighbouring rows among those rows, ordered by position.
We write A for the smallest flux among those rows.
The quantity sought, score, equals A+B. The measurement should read 12.6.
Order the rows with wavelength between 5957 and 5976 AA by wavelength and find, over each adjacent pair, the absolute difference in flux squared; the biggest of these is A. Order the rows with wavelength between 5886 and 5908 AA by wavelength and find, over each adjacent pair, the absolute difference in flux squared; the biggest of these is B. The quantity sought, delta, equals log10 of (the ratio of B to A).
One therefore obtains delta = 0.35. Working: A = 53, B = 119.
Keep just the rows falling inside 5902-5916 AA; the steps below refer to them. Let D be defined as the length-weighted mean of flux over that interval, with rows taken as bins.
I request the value 12.9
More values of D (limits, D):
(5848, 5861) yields 13.1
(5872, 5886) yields 13.8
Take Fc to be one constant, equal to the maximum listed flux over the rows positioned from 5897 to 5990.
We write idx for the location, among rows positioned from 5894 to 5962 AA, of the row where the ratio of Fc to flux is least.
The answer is 5900.70 AA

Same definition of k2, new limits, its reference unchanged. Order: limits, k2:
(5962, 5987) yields 5985.54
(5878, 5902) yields 5895.27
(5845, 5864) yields 5851.99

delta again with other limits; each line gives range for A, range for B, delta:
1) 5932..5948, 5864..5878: -0.25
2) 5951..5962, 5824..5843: 0.83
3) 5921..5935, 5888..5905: 0.25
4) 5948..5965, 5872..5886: 0.17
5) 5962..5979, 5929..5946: 0.32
